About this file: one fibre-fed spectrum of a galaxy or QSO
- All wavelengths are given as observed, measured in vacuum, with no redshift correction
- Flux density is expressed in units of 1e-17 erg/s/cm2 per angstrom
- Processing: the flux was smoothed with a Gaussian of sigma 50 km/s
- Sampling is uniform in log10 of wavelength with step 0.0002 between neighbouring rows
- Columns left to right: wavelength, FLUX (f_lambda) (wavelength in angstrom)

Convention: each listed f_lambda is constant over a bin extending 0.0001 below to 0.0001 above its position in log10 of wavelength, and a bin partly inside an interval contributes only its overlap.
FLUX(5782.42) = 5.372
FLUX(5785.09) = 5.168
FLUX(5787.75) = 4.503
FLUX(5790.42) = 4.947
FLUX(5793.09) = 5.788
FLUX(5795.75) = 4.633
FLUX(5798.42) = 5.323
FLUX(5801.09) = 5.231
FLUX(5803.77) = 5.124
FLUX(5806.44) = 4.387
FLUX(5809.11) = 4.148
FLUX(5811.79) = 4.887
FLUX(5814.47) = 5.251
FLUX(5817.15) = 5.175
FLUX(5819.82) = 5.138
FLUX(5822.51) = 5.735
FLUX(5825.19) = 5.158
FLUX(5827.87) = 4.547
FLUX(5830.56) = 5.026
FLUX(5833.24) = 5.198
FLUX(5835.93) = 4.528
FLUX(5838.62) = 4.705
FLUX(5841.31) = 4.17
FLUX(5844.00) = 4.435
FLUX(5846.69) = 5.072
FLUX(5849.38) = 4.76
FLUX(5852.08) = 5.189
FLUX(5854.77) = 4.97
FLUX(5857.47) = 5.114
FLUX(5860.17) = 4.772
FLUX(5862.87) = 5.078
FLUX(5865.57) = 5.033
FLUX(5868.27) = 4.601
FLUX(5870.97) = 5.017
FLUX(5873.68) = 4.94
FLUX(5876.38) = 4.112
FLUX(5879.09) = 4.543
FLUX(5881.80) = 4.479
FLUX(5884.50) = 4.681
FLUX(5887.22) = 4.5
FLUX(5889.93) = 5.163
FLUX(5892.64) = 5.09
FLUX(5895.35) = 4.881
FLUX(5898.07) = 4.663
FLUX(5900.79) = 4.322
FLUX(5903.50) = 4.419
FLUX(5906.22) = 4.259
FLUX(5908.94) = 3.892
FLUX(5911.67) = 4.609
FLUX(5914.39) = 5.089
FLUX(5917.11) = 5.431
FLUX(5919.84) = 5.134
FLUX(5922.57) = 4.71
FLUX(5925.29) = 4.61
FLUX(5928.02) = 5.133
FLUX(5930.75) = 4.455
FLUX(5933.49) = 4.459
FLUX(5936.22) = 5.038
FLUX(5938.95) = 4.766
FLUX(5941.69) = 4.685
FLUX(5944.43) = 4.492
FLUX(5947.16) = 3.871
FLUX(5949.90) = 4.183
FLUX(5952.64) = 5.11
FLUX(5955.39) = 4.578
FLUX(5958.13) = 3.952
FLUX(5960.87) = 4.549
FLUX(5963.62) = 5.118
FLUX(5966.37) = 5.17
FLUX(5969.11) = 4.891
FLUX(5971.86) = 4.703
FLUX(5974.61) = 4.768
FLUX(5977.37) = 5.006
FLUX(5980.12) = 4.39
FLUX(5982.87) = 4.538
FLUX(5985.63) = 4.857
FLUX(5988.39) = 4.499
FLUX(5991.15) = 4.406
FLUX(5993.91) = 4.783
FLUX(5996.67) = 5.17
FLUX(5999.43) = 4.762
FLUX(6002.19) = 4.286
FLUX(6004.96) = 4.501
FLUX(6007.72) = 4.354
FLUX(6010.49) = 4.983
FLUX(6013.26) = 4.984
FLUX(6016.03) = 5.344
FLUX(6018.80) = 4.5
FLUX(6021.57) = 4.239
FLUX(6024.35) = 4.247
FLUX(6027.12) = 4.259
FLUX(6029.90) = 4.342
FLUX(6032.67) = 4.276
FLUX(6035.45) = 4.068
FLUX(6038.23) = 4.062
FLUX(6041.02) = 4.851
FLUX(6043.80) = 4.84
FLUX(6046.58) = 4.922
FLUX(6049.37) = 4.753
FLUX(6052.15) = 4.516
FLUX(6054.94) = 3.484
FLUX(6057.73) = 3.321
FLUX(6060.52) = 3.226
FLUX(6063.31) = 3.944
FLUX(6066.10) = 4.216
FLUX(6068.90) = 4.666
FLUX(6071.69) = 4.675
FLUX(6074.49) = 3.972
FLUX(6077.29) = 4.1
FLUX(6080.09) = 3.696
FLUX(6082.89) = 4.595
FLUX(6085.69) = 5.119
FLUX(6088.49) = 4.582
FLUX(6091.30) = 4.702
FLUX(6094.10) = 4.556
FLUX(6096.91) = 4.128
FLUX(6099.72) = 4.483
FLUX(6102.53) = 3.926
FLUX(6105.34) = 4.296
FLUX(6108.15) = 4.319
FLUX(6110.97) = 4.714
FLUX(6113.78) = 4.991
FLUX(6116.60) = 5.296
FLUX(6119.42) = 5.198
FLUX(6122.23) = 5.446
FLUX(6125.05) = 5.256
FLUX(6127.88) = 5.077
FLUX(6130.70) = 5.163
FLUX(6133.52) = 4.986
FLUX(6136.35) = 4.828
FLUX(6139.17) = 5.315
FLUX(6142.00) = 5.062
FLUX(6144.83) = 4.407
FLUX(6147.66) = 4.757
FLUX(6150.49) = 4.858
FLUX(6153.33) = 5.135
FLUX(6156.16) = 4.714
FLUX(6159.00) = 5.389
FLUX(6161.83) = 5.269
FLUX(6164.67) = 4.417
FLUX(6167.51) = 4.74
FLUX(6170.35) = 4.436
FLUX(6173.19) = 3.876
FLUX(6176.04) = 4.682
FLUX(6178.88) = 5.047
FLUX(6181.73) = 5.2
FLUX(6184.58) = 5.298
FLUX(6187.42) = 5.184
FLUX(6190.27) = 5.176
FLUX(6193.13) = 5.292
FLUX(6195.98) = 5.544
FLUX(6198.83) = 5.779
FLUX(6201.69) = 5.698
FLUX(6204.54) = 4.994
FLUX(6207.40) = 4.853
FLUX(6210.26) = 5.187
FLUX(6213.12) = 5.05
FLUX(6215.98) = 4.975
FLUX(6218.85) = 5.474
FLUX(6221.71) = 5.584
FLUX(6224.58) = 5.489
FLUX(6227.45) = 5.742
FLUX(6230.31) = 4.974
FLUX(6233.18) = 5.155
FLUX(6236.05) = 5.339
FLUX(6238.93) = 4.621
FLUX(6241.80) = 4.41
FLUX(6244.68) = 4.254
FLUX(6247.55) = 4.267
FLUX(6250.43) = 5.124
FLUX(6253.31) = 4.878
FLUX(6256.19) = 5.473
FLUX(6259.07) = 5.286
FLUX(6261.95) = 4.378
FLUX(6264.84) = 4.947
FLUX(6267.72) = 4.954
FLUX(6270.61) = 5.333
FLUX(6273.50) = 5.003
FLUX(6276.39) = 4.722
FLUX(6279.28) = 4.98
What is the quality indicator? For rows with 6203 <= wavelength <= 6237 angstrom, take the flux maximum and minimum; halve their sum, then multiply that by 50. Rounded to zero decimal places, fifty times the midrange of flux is 265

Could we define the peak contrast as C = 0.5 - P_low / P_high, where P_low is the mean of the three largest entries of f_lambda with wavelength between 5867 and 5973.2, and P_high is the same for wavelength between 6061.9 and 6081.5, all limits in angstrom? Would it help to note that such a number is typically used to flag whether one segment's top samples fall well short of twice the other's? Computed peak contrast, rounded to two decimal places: -0.66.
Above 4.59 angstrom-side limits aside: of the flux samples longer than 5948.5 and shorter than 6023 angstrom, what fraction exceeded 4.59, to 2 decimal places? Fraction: 0.52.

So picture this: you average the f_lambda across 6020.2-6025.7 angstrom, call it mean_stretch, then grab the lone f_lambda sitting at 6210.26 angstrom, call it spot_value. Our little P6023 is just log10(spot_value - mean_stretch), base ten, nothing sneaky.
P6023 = 0.0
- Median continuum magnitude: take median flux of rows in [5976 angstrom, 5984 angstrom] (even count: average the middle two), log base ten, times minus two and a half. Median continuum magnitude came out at -1.64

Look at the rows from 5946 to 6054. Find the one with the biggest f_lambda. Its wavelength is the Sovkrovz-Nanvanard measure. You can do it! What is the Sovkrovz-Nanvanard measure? 6016.03 angstrom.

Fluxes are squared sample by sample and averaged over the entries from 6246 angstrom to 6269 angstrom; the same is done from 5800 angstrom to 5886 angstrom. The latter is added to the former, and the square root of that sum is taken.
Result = 6.92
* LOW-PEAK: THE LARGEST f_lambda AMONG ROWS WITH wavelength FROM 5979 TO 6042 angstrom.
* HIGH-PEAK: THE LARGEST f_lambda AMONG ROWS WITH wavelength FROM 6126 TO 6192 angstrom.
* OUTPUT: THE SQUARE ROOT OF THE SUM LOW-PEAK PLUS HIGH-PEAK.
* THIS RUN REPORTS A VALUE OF 3.28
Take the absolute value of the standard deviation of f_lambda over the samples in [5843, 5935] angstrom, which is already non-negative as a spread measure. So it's 0.35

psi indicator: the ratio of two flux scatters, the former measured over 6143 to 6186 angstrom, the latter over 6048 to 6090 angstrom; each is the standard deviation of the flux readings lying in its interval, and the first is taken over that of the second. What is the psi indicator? 0.73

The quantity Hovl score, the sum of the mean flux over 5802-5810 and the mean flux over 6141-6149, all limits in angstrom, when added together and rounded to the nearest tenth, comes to 9.3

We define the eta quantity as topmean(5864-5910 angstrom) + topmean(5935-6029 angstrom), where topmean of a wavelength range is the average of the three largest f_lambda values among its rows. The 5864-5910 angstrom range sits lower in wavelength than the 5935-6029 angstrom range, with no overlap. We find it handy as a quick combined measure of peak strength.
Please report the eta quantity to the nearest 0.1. 10.3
